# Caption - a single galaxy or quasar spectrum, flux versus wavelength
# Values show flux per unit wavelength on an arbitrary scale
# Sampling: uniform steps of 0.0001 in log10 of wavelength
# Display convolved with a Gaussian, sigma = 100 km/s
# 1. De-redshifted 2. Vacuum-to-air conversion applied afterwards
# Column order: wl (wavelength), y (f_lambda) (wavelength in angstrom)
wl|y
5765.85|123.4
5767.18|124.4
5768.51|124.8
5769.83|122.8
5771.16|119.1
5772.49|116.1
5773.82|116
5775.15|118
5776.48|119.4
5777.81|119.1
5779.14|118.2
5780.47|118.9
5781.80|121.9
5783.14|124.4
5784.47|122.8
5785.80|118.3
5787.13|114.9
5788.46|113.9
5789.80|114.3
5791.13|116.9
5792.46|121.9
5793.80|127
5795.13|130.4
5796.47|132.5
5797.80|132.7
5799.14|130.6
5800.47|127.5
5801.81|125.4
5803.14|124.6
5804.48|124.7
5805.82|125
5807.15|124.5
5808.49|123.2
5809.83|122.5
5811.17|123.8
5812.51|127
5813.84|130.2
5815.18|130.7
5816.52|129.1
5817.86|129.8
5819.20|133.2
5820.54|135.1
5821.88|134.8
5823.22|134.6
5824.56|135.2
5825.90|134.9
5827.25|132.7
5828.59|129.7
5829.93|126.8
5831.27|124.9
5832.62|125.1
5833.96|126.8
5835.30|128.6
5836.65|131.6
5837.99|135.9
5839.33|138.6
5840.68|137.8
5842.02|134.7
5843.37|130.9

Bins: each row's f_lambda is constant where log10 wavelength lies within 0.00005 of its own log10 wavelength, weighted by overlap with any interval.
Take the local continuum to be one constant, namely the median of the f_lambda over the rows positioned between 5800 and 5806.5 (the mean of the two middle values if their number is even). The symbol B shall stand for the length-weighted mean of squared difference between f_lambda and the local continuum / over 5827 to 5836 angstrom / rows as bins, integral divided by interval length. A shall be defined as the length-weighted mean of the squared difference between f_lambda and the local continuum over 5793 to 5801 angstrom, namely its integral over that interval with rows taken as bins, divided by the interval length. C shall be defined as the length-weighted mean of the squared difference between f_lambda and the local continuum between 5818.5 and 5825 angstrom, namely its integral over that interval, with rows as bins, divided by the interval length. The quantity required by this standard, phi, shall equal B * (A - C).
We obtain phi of -748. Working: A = 31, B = 12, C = 92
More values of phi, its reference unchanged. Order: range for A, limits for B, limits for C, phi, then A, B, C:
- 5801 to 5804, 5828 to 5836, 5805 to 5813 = -14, 0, 7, 2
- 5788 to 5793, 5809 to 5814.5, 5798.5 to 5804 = 654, 78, 9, 9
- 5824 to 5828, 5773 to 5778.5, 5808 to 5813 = 4063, 85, 50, 4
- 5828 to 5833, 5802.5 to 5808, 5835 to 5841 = -23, 6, 0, 107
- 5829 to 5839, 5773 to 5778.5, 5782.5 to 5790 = -1536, 31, 50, 62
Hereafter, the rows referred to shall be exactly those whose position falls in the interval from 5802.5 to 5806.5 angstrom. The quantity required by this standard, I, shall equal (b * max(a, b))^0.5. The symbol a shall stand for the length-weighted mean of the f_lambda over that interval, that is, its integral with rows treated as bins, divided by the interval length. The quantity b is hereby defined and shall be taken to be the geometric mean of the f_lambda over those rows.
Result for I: 125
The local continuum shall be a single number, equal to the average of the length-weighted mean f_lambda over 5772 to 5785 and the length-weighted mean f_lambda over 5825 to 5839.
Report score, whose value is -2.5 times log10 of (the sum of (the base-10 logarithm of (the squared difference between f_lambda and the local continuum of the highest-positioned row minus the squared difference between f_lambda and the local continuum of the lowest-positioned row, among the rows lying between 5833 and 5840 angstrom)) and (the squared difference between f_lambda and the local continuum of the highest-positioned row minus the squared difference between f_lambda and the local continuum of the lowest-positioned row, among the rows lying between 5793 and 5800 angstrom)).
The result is -3.7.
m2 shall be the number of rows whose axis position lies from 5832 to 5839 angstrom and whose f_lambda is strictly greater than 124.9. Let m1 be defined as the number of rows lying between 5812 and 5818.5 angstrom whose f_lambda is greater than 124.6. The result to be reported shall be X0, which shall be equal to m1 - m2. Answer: 0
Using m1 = 5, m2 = 5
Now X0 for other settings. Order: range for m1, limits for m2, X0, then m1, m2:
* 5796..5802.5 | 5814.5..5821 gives 0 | 5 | 5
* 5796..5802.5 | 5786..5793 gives 5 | 5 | 0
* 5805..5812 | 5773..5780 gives 1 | 1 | 0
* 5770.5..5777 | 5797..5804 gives -4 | 0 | 4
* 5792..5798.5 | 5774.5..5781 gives 4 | 4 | 0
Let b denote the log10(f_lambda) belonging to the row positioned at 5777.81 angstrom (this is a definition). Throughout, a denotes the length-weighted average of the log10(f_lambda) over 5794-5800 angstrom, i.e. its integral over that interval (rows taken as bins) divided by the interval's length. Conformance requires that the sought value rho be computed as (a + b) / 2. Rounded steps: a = 2.12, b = 2.08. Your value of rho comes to 2.10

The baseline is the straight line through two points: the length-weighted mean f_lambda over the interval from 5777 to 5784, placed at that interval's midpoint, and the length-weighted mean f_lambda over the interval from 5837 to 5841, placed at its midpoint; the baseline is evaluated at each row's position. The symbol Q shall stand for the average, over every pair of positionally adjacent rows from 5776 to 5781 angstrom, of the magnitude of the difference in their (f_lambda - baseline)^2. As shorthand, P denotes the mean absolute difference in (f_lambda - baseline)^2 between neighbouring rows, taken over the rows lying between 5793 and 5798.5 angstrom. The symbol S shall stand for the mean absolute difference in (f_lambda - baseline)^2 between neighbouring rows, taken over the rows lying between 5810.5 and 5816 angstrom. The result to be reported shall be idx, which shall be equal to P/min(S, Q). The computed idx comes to 11.0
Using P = 17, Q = 2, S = 10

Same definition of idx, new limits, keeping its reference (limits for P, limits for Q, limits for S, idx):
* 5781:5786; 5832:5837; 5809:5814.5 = 0.8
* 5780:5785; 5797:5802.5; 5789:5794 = 0.4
